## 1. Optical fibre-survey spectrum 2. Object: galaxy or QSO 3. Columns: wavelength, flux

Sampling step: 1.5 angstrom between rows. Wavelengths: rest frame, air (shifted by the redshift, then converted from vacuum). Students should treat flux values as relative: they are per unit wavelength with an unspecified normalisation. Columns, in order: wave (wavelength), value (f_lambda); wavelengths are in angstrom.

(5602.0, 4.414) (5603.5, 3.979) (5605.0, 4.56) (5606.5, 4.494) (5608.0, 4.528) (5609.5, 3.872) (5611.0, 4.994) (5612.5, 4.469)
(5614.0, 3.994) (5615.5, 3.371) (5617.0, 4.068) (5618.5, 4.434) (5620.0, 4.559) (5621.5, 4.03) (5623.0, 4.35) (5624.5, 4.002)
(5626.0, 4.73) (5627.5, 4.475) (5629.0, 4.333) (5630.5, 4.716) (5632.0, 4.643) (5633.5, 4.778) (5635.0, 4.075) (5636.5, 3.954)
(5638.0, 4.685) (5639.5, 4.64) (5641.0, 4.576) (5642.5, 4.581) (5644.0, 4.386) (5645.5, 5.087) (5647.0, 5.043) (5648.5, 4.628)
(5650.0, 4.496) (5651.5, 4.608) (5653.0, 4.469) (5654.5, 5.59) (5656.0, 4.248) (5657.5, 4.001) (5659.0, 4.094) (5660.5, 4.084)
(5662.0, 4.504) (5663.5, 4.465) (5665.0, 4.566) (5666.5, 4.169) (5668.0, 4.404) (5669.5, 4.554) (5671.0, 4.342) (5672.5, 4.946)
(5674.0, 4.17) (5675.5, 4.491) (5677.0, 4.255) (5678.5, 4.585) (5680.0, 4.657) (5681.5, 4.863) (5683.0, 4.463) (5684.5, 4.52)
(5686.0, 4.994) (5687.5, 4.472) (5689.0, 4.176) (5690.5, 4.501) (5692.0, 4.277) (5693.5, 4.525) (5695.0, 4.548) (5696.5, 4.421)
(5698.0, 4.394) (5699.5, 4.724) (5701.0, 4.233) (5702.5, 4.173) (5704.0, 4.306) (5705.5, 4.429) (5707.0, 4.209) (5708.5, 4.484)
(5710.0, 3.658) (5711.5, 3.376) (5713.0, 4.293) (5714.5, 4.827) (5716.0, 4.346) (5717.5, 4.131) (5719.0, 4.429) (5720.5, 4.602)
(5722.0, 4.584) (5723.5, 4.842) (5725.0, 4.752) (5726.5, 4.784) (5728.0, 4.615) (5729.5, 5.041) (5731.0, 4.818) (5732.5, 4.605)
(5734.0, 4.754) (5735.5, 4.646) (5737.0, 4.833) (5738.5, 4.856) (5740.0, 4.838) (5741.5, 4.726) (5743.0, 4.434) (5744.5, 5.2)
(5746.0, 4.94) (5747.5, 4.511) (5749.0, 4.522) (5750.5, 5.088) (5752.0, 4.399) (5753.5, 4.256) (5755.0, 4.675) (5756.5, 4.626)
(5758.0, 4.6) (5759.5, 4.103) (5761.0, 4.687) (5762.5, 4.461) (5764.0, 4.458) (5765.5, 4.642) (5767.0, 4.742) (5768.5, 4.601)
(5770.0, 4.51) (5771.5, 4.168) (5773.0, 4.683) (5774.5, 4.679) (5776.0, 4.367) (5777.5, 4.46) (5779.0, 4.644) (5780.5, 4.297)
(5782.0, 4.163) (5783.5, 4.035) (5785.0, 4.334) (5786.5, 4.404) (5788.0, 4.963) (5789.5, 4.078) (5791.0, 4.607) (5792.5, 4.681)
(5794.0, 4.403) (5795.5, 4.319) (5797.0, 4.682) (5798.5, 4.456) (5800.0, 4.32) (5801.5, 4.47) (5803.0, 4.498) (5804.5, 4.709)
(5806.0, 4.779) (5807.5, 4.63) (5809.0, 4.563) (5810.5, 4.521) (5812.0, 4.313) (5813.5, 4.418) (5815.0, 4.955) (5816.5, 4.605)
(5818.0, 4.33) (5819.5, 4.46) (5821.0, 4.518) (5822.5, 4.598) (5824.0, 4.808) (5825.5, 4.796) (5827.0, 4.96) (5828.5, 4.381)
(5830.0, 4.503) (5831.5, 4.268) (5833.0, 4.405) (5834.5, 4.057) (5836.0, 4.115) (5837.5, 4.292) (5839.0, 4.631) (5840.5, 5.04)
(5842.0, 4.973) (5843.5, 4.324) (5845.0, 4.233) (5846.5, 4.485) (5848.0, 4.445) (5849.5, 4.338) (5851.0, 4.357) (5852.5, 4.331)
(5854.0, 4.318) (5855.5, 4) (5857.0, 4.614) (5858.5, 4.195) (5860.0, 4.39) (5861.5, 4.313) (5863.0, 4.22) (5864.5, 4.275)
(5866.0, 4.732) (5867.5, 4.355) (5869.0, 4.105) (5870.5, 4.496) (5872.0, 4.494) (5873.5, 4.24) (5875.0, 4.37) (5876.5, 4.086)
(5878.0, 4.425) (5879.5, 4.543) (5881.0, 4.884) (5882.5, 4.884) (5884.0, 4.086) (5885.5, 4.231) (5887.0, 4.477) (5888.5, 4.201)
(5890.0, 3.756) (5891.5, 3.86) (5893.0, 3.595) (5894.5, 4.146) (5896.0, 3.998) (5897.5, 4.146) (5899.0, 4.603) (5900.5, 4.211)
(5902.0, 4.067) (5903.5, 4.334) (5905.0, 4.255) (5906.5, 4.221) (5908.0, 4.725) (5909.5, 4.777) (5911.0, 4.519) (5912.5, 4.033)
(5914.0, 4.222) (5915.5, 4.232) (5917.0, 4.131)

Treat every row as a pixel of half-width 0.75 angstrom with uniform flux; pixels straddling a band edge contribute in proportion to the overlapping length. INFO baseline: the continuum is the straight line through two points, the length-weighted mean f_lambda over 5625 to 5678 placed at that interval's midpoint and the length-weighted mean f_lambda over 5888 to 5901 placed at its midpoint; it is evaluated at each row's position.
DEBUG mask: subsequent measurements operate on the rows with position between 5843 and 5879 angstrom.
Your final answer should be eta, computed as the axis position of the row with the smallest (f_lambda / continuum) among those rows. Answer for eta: 5855.5 angstrom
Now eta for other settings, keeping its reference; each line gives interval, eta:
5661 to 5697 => 5666.5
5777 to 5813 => 5783.5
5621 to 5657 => 5636.5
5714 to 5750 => 5717.5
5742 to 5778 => 5759.5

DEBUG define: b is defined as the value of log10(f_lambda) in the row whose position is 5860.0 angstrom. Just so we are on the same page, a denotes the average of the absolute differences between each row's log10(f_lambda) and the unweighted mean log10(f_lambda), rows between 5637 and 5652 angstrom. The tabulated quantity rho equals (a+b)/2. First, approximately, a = 0.014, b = 0.642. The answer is 0.328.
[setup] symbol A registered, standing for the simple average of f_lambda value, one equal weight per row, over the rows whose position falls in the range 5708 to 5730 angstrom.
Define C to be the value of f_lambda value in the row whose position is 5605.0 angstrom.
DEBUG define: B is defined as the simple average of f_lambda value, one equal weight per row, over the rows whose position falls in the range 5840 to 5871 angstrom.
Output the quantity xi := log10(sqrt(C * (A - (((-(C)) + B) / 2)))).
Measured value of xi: 0.657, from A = 4.45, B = 4.41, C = 4.56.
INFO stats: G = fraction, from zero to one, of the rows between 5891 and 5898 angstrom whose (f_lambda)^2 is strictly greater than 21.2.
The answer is 0.00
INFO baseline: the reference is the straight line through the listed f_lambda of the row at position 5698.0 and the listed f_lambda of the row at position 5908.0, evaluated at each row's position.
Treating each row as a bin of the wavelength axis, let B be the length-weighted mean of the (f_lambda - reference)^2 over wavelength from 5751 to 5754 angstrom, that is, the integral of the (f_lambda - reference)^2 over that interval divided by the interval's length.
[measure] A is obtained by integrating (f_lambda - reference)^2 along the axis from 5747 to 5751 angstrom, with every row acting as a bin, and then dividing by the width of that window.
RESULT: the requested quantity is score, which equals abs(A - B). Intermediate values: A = 0.12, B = 0.056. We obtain 0.063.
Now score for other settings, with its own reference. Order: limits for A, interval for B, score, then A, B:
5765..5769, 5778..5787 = 0.052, 0.03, 0.083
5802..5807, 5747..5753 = 0.076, 0.02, 0.098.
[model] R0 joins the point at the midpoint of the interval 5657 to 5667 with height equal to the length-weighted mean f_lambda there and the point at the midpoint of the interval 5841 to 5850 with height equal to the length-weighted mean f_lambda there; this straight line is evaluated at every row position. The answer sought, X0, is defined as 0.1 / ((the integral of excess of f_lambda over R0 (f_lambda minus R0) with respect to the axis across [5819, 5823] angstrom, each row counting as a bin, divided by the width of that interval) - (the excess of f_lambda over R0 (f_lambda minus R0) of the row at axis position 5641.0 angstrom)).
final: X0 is -0.39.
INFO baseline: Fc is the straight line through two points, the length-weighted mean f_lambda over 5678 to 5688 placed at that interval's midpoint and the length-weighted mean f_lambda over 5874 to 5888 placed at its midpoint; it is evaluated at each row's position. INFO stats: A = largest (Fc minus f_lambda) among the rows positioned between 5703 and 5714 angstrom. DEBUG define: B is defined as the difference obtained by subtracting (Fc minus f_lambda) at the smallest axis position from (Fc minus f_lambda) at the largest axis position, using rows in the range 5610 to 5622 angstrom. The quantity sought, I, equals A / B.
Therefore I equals 1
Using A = 1.25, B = 1.0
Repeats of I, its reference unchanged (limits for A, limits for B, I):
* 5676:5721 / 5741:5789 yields -4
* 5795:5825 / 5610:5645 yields 0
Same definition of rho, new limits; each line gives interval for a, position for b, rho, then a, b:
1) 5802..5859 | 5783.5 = 0.313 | 0.019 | 0.606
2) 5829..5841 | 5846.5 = 0.337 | 0.023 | 0.652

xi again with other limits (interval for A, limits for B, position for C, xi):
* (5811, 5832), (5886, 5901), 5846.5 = 0.665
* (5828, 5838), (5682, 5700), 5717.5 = 0.615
